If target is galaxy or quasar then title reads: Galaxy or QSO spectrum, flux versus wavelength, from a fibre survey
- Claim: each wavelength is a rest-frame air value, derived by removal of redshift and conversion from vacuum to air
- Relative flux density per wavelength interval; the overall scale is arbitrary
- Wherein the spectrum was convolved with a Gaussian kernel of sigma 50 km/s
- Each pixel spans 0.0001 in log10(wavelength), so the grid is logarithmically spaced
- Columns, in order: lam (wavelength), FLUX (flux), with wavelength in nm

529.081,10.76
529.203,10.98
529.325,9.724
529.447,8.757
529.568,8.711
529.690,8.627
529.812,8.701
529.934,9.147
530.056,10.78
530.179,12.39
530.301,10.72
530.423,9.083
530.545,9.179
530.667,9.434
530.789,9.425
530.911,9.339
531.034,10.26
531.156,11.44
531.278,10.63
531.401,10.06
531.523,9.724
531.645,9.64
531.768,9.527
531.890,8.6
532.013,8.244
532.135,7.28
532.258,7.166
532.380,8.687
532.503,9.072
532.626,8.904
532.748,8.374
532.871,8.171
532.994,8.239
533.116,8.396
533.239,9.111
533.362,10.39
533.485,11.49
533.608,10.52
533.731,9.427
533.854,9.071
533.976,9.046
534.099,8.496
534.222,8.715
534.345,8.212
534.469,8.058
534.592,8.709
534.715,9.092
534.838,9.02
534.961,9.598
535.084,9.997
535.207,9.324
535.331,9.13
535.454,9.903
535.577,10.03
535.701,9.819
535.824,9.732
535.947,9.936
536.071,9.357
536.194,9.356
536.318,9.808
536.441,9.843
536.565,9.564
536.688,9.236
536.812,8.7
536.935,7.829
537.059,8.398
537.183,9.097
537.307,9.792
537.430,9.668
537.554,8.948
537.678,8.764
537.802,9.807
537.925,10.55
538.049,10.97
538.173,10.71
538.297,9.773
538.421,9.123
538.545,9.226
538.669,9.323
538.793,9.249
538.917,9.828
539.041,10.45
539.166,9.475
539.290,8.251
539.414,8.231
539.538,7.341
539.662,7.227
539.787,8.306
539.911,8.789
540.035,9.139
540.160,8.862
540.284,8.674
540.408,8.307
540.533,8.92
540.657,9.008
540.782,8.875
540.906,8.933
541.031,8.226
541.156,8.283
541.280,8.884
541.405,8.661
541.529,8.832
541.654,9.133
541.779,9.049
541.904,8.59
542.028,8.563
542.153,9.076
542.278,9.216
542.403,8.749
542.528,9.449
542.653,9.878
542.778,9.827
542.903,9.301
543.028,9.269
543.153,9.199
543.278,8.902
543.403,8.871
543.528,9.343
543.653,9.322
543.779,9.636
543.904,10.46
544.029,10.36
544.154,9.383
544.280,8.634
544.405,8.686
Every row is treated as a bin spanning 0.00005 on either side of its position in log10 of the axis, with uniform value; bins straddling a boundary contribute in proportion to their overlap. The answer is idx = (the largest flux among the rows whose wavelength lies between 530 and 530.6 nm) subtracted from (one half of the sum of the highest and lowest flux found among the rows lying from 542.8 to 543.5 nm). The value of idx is -3.3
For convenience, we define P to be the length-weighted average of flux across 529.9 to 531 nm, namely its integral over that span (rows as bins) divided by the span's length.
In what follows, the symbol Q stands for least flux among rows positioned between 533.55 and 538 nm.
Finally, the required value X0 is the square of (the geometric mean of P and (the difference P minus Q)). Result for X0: 21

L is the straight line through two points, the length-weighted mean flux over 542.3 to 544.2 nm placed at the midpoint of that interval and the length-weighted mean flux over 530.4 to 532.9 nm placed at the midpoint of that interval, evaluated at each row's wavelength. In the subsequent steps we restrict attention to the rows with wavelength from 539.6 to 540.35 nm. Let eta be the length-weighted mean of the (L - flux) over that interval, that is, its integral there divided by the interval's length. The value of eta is 0.9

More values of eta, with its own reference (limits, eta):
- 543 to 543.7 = 0.3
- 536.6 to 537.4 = 0.4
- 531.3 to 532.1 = -0.1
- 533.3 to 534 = -0.8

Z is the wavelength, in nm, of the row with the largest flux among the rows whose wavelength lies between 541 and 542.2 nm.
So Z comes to 541.654 nm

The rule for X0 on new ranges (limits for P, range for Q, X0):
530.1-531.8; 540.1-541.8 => 19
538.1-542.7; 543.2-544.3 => 3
